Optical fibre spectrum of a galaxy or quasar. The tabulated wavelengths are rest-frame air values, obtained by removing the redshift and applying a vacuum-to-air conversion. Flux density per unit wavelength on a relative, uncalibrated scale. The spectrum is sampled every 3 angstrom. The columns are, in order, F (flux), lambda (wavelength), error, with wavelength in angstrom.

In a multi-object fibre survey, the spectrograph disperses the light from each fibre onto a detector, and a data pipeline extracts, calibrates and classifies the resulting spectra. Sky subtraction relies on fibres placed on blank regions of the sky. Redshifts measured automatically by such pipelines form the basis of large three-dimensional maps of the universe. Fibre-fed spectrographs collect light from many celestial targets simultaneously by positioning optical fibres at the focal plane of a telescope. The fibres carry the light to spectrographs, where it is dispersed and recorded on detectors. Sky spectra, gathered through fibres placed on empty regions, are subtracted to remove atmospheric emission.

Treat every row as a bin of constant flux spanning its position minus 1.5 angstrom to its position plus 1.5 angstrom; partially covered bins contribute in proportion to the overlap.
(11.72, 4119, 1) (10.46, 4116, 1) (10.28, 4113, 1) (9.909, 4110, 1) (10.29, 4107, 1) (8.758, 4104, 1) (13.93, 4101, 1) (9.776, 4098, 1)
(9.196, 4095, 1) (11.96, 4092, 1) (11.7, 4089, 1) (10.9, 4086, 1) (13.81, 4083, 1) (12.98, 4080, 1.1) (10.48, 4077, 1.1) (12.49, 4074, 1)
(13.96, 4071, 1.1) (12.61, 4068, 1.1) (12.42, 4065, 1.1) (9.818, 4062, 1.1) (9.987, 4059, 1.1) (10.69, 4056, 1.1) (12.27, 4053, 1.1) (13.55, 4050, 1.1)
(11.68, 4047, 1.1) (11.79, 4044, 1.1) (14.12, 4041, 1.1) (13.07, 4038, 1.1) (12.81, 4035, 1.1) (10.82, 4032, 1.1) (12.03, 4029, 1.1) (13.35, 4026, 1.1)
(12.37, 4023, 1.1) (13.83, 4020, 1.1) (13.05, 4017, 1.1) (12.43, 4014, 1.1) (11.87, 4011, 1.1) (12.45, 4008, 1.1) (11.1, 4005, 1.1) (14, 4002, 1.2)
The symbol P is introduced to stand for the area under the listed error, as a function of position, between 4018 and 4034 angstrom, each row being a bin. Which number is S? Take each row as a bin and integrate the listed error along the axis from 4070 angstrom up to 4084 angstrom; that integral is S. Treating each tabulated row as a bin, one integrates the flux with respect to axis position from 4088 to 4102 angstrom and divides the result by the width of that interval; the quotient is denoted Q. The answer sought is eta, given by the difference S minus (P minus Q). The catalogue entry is 8.5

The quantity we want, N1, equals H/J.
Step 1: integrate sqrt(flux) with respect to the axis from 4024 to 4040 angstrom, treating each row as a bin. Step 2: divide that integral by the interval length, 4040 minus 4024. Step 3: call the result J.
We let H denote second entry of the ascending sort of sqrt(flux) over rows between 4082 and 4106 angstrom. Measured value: 0.86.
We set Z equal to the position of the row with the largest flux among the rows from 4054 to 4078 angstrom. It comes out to 4071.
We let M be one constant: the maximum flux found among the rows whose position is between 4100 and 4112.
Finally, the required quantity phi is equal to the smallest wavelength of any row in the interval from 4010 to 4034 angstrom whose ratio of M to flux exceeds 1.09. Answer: 4011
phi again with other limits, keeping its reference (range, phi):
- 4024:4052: 4029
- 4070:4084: 4074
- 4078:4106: 4086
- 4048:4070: 4053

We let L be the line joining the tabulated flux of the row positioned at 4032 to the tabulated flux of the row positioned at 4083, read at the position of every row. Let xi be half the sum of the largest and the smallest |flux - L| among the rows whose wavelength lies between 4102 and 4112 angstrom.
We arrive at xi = 5.6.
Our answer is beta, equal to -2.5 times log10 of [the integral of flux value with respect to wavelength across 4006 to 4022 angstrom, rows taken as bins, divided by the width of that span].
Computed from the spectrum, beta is -2.76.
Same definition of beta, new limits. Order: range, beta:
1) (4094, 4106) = -2.55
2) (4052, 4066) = -2.60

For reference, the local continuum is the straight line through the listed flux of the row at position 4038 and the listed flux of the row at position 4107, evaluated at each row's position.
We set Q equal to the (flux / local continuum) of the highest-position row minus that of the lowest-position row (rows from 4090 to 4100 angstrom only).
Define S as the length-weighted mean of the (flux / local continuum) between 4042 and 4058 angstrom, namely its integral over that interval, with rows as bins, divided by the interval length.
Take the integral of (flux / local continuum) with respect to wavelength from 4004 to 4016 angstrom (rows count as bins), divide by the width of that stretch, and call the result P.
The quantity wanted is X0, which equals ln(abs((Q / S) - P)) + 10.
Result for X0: 10.0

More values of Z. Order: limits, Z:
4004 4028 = 4020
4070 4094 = 4071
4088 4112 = 4101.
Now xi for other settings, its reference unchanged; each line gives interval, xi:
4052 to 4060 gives 1.3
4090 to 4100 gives 3.8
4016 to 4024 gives 2.9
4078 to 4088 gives 1.5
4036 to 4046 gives 1.5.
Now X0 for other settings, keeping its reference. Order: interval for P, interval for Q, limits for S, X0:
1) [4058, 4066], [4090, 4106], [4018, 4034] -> 10.1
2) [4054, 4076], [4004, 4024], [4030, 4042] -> 9.8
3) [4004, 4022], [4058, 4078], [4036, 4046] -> 9.8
